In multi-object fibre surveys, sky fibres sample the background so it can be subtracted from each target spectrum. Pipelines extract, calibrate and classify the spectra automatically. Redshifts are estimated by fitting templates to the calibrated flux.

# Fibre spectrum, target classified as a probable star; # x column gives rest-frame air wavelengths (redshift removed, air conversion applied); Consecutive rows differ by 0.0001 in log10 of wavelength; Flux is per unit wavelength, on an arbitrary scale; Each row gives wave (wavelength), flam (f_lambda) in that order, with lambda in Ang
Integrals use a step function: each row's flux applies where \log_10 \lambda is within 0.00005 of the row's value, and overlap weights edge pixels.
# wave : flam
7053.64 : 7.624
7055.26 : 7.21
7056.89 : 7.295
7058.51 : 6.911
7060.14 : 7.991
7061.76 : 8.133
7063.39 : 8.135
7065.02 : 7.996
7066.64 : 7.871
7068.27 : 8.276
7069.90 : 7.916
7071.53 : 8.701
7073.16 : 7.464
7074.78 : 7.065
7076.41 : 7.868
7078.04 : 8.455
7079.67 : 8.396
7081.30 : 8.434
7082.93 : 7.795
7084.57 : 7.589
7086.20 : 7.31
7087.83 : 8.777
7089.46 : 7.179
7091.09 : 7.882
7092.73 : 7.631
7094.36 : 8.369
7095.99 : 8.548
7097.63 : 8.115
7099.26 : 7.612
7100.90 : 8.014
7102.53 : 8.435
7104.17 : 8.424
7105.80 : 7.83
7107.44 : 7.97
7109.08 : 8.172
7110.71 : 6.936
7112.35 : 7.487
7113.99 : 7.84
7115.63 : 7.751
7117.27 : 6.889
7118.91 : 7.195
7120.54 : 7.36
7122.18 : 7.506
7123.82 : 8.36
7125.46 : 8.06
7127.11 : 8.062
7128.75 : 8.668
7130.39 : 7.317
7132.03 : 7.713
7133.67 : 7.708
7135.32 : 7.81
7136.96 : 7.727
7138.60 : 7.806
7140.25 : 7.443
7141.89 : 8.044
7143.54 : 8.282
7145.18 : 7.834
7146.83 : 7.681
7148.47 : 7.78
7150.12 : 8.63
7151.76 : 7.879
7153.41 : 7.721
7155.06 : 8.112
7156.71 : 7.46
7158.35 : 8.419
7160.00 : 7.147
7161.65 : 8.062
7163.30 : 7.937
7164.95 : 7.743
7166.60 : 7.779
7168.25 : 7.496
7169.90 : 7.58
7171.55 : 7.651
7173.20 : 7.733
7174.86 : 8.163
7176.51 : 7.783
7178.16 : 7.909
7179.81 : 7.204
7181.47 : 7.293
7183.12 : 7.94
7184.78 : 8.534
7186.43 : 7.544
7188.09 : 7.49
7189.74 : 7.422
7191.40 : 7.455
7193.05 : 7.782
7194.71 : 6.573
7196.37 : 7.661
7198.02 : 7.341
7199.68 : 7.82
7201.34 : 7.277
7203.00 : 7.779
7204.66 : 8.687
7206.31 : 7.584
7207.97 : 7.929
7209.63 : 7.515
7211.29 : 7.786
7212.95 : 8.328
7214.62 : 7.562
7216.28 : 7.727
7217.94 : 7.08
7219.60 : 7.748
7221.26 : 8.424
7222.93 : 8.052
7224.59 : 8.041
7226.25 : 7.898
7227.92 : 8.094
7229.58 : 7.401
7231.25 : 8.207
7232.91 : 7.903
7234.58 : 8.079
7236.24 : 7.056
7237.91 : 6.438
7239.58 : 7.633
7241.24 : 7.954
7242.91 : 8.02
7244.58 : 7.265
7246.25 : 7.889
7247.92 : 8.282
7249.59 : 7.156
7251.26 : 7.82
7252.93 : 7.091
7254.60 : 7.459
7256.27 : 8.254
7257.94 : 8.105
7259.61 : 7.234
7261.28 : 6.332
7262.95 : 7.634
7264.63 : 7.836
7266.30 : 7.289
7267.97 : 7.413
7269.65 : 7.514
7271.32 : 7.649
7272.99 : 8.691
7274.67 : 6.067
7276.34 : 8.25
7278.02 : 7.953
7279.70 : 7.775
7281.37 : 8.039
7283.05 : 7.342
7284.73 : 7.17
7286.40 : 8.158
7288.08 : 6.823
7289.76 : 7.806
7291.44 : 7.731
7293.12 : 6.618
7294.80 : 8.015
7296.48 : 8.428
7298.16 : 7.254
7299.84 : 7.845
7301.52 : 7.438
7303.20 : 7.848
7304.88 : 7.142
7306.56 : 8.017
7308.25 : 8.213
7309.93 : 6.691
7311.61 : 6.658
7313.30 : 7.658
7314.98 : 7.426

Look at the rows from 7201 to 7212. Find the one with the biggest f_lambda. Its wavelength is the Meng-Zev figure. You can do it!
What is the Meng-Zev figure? 7204.66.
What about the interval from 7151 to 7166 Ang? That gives 7158.35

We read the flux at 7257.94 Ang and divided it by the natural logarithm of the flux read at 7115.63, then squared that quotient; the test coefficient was 15.7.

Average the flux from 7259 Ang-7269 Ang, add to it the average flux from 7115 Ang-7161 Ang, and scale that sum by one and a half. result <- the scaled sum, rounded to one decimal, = 22.6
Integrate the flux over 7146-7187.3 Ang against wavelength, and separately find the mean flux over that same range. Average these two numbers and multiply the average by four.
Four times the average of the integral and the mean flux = 660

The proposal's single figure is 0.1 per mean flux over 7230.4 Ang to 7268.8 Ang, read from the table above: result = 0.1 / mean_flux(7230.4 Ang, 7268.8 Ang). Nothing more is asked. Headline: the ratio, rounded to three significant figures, 0.0132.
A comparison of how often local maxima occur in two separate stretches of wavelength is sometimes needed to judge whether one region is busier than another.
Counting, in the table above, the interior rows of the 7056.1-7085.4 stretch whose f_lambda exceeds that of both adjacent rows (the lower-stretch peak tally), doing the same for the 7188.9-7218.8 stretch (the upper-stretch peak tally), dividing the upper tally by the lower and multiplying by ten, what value 14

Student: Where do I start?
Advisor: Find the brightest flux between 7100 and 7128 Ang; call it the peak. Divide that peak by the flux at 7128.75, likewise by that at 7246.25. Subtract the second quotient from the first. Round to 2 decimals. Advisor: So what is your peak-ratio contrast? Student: -0.10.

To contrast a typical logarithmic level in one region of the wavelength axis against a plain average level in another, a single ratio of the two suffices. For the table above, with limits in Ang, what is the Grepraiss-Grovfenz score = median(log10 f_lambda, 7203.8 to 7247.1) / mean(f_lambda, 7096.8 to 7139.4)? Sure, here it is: 0.115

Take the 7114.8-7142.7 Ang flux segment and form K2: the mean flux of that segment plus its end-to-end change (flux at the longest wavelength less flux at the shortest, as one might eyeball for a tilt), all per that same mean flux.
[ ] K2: 1.04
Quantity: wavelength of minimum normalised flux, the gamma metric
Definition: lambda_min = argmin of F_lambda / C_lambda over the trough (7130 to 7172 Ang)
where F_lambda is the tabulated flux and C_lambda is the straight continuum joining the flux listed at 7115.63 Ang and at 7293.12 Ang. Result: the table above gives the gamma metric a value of 7130.39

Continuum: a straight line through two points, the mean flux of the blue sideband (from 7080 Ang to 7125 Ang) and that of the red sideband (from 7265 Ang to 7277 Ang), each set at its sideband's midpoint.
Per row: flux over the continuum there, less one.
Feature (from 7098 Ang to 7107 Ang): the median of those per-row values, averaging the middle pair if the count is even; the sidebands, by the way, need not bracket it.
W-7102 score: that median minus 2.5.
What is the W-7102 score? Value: -2.48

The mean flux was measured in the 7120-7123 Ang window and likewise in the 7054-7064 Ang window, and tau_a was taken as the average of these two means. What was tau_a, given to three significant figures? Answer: 7.52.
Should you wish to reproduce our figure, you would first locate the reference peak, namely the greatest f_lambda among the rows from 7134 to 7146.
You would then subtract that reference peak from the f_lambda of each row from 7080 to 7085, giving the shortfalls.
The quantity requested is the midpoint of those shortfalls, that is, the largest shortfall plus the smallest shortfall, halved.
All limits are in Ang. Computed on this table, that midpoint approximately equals -0.27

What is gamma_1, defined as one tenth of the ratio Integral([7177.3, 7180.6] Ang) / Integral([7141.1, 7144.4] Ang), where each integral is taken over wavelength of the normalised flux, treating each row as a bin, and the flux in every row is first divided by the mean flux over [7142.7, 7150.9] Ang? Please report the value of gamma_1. 0.093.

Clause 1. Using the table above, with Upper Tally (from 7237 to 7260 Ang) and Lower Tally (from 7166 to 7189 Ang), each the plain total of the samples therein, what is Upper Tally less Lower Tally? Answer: -1.5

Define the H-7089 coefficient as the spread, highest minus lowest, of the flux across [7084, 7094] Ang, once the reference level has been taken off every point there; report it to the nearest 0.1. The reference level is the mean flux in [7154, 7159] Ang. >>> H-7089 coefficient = 1.6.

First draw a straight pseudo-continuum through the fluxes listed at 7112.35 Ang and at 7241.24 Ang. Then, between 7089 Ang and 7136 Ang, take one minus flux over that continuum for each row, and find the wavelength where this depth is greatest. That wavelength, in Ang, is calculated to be 7117.27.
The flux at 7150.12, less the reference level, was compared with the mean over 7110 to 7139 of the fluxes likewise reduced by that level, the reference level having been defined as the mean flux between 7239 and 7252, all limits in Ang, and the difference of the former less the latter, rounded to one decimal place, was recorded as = 1.0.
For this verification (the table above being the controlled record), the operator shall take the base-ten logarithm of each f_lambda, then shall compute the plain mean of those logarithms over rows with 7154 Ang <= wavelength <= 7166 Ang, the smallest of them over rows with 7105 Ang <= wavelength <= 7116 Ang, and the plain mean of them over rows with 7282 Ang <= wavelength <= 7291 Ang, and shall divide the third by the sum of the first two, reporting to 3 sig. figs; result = 0.503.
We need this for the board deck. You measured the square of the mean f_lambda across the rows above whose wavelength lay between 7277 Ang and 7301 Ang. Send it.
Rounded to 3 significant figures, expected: 58.4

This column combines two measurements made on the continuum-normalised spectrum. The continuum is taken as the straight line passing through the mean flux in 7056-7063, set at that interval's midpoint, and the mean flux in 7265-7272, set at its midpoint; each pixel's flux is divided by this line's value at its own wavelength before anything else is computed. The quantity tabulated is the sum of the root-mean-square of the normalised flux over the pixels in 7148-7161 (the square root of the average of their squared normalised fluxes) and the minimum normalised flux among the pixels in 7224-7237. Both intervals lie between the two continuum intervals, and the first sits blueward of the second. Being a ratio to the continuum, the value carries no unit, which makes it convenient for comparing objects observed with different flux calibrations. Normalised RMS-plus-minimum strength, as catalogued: 1.99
